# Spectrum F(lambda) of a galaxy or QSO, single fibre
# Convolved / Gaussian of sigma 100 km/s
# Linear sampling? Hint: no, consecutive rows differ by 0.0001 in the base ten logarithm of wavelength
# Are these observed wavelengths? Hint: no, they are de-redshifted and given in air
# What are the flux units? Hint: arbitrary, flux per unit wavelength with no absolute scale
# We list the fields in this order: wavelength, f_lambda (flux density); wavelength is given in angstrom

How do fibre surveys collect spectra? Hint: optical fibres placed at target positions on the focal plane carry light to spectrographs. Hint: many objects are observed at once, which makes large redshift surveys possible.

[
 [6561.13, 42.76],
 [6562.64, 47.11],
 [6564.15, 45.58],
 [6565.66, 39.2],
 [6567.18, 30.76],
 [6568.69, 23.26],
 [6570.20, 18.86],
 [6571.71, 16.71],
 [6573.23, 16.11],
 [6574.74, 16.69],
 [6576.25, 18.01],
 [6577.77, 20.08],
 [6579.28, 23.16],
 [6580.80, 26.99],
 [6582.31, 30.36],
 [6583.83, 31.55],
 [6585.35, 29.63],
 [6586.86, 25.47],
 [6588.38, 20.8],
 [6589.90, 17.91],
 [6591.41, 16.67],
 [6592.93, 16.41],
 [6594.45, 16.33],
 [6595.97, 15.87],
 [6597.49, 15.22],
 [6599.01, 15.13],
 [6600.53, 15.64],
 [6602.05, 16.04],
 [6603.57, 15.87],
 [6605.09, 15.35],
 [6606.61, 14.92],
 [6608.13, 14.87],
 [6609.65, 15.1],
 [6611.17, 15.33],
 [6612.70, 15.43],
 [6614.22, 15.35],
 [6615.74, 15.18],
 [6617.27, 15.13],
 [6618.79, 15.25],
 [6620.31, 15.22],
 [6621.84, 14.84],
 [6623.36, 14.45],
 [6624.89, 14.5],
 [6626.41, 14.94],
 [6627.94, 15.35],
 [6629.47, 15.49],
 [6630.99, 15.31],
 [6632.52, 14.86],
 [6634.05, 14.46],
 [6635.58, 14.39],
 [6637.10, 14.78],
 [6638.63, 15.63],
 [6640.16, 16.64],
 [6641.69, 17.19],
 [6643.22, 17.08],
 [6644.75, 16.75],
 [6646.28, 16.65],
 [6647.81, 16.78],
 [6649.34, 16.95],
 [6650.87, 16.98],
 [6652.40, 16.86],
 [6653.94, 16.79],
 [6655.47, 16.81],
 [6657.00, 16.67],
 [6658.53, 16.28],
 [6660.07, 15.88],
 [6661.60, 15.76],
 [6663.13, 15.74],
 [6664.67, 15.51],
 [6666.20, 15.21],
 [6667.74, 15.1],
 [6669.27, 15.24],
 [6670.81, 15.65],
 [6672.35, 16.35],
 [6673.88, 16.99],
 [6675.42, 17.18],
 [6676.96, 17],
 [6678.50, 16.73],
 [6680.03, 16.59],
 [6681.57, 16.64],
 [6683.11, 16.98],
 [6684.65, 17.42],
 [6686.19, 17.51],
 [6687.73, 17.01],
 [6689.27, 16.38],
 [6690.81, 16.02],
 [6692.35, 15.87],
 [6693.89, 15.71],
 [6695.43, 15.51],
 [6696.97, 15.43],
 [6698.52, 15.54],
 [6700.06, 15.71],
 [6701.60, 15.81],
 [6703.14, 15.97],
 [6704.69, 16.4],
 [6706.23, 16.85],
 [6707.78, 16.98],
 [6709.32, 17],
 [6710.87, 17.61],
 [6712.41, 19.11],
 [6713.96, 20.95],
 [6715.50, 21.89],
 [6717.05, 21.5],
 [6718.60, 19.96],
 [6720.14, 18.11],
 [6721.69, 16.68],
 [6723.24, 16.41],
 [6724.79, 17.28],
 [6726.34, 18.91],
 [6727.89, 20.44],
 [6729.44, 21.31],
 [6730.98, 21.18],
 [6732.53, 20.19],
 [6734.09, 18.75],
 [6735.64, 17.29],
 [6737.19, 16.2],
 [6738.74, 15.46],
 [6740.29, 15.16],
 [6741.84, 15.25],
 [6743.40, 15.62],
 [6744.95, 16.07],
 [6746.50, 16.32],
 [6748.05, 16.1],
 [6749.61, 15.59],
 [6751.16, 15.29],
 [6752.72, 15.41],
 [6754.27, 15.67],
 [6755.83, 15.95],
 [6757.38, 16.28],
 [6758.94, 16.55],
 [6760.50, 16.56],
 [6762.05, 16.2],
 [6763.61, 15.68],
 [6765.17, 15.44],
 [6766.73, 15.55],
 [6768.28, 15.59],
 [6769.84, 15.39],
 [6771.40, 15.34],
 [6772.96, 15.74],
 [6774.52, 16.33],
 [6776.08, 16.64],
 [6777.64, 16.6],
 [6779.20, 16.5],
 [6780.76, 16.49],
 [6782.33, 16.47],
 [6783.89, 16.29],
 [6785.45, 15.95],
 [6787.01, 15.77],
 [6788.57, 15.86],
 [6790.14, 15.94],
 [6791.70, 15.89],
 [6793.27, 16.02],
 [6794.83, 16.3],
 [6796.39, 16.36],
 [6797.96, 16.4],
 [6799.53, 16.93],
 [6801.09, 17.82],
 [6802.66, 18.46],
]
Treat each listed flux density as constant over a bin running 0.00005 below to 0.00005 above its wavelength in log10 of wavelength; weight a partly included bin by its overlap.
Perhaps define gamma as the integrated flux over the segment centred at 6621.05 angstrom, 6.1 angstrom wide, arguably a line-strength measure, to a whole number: 91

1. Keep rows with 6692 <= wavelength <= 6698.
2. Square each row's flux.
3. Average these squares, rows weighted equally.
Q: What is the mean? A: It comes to 244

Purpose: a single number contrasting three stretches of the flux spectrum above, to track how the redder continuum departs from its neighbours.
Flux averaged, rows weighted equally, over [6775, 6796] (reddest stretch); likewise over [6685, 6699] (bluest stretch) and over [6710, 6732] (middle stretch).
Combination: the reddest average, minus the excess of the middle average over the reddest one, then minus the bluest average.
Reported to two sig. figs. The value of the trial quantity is -3.1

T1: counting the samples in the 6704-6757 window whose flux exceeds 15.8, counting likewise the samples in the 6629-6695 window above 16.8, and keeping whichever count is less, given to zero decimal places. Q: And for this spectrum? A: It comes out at 13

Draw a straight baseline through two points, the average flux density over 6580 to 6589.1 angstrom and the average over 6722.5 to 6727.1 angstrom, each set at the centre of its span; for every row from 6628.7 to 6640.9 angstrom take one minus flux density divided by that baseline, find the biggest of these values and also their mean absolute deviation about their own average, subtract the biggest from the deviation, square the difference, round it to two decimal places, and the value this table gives 0.14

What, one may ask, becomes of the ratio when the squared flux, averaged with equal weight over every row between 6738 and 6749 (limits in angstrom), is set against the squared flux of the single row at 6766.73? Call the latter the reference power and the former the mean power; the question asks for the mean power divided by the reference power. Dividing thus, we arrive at 1.02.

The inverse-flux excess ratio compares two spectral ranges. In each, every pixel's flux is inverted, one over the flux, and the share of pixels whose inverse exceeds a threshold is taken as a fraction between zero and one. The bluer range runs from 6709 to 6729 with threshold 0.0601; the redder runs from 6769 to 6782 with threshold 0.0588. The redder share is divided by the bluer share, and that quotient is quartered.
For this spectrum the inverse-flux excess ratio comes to 3.25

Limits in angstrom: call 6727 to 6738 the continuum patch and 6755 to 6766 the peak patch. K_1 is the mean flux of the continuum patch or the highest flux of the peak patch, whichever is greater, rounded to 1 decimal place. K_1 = 19.3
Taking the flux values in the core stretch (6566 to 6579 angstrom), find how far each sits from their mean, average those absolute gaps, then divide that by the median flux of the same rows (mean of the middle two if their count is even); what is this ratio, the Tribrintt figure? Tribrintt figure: 0.19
